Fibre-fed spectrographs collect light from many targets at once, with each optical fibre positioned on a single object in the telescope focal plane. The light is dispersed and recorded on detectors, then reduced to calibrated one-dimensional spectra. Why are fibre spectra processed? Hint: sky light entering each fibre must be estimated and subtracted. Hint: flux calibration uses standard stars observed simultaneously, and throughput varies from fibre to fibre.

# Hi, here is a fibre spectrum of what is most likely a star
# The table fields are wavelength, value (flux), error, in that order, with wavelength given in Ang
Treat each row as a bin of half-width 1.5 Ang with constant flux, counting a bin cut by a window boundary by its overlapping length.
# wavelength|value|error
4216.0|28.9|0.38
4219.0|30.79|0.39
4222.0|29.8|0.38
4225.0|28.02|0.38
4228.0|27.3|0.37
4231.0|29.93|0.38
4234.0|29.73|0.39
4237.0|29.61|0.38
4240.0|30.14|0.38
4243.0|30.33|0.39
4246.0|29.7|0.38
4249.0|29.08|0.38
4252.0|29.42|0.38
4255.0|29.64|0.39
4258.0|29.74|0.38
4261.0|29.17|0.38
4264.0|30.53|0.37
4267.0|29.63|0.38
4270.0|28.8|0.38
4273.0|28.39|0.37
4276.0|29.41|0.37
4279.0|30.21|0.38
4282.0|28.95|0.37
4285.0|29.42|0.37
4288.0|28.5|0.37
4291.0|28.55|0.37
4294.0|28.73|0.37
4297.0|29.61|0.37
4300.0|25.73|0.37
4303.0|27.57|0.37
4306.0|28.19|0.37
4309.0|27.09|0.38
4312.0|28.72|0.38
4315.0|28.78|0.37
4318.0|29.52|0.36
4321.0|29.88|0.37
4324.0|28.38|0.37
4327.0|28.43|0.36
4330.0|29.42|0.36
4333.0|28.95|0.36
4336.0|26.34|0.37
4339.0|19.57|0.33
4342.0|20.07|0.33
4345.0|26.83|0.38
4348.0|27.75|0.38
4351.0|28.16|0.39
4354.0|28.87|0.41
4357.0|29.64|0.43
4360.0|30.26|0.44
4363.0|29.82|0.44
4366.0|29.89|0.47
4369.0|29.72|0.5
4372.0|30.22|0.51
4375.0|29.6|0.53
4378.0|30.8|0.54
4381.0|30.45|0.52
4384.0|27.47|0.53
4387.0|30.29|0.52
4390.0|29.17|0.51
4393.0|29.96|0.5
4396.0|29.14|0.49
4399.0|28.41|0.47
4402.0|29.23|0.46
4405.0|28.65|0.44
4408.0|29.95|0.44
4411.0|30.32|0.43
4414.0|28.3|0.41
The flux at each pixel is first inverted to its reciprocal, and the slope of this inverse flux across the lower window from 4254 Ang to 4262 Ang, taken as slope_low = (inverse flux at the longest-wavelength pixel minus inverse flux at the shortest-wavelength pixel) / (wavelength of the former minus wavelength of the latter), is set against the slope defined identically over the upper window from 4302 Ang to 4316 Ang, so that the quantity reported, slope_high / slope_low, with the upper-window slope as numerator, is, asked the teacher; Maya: -1.4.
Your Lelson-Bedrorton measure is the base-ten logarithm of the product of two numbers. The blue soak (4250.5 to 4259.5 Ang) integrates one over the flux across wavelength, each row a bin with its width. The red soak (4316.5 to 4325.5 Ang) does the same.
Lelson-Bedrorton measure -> -1.03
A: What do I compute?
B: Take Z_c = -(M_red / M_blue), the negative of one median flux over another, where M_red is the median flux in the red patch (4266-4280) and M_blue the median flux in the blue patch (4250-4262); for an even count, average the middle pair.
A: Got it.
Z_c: -1.00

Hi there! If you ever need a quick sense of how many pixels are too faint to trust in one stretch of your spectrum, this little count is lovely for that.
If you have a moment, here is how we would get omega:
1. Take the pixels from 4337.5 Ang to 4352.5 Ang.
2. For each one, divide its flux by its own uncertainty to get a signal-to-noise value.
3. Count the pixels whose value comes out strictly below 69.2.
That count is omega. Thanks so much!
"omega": 2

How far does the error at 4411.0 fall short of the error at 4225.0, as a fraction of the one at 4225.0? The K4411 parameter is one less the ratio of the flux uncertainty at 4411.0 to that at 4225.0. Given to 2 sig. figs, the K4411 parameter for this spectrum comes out -0.13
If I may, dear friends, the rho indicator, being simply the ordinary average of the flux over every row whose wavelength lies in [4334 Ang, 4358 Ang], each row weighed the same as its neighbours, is 25.9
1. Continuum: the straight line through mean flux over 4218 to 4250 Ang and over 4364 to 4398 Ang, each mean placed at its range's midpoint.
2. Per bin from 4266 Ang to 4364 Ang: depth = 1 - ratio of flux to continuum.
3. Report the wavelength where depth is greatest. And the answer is 4339.0 Ang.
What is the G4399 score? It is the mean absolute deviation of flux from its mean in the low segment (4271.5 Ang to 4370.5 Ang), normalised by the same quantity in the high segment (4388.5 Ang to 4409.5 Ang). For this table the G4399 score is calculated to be 3.5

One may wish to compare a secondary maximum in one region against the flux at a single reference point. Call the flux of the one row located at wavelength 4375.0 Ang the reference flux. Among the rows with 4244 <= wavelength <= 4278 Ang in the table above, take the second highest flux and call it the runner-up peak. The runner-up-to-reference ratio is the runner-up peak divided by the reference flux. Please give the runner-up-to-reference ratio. 1.00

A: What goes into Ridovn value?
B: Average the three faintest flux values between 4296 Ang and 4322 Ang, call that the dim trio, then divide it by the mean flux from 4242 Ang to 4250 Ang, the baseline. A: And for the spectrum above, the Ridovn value 0.90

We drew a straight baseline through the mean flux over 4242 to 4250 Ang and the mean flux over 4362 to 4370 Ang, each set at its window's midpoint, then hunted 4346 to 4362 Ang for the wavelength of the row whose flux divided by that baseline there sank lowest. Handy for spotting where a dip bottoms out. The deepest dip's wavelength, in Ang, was 4348.0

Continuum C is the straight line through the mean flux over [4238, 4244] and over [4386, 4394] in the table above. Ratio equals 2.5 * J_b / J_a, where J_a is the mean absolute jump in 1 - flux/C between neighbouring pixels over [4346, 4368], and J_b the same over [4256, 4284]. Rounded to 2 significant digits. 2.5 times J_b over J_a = 4.3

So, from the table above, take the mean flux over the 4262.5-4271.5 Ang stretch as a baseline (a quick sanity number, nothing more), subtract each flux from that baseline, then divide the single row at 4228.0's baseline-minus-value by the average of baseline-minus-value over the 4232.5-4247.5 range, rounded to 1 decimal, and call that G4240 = -9.5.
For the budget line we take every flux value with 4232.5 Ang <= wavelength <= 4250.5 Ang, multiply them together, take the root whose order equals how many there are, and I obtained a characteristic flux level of 29.8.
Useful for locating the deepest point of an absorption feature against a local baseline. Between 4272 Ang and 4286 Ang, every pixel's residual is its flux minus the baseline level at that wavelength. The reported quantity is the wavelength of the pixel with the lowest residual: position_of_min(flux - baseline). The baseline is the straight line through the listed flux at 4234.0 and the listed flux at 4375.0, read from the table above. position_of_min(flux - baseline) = 4273.0 Ang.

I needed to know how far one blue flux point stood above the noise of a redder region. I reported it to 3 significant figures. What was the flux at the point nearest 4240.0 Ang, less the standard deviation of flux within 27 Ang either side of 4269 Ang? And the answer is 29.5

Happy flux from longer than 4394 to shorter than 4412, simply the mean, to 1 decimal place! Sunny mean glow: 29.3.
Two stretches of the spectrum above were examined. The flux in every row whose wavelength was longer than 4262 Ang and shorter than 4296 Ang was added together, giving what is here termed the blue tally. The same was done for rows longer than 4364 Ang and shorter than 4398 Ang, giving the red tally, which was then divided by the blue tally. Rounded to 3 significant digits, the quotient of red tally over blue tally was 1.02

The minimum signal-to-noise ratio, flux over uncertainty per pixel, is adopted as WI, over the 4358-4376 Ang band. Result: 56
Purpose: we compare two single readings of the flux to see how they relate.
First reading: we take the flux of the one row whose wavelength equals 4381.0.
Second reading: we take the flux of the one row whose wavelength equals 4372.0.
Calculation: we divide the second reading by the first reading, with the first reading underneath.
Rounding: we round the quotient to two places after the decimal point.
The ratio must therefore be 0.99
